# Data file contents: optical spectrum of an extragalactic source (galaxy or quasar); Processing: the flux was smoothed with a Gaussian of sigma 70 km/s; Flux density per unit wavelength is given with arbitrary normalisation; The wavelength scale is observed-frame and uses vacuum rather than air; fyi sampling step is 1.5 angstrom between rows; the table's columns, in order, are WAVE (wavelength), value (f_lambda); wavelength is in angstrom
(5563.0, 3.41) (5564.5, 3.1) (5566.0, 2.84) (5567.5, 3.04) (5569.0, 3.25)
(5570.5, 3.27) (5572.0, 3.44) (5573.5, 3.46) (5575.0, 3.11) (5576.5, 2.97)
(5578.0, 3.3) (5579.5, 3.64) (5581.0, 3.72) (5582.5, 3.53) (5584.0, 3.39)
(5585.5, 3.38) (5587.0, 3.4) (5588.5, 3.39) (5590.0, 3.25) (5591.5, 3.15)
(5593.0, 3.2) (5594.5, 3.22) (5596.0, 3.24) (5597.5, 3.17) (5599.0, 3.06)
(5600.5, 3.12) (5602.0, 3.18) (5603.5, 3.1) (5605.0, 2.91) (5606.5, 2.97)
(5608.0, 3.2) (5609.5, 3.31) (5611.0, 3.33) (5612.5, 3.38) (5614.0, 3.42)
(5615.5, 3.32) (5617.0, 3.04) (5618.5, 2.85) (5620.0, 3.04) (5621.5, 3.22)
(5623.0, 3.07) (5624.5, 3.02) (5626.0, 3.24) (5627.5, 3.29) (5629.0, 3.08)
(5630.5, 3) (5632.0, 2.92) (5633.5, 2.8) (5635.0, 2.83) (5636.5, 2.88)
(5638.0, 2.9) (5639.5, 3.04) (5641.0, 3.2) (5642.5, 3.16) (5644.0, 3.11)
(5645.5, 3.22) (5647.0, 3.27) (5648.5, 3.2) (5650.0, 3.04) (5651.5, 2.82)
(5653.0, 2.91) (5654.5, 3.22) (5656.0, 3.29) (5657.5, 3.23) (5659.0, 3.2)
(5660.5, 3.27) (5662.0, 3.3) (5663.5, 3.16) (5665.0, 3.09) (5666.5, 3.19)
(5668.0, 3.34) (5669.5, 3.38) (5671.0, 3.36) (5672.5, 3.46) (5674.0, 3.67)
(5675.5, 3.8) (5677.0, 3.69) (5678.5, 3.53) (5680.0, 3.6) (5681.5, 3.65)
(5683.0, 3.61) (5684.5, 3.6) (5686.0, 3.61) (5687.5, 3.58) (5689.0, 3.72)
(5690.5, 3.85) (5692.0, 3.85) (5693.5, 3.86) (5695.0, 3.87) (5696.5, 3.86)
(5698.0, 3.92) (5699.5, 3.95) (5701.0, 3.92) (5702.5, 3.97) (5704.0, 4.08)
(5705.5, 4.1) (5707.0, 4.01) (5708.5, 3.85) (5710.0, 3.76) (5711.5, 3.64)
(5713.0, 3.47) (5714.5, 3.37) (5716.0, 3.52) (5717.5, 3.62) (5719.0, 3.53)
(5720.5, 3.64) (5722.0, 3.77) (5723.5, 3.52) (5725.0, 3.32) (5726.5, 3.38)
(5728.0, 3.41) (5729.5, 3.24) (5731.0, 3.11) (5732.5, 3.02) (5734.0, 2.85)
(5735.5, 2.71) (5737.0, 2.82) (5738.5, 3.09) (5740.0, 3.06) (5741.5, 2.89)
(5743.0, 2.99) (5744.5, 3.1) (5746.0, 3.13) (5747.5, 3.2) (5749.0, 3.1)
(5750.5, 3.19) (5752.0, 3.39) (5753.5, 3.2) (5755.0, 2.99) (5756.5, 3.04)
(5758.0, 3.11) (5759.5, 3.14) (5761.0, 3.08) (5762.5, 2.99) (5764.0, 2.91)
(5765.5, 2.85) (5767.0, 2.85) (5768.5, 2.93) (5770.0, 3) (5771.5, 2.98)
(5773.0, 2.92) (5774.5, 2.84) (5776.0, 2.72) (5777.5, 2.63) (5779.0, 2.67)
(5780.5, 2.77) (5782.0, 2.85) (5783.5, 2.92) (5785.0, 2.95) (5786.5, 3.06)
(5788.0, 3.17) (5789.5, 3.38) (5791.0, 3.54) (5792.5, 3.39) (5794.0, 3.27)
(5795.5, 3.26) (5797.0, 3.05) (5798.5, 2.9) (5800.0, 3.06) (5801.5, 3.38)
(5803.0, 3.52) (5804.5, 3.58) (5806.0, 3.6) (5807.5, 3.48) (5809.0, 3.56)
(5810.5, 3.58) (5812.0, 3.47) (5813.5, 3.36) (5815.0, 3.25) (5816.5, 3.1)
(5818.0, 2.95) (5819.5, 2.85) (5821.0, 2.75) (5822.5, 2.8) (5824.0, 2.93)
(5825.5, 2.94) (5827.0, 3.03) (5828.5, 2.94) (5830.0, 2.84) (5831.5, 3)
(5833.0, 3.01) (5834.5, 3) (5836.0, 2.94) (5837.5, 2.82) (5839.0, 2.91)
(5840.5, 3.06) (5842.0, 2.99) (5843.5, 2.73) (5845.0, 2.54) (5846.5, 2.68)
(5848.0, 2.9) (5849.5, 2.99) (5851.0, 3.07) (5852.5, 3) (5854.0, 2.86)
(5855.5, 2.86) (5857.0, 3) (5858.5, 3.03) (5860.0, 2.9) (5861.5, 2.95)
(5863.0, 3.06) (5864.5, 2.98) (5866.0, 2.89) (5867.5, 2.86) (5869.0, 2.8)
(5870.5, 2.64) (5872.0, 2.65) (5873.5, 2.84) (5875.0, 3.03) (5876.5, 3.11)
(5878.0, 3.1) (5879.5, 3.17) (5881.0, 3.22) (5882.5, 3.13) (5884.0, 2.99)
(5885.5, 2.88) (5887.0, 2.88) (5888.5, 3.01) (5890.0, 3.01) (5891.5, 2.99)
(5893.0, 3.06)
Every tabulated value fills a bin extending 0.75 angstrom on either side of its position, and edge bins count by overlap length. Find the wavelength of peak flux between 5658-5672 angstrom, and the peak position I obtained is 5669.5 angstrom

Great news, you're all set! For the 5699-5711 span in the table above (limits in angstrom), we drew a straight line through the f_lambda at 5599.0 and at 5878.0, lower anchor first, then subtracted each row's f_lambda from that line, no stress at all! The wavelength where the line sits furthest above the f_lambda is 5710.0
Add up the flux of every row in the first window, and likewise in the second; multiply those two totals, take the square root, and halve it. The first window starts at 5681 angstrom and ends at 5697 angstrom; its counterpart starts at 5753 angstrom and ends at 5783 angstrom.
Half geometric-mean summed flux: 24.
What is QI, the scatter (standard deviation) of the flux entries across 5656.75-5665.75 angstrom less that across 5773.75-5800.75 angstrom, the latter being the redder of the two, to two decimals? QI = -0.19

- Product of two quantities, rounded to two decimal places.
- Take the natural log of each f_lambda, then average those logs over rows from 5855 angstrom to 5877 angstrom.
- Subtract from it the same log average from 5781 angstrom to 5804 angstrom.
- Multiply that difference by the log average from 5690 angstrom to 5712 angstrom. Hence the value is -0.12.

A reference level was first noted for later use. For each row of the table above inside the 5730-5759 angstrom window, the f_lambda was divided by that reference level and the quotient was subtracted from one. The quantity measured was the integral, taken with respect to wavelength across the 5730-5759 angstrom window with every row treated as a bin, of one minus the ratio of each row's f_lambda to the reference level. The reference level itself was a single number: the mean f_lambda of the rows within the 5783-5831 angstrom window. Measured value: 1.2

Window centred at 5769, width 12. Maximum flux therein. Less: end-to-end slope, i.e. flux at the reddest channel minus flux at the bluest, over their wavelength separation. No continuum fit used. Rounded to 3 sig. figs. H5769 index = 3.01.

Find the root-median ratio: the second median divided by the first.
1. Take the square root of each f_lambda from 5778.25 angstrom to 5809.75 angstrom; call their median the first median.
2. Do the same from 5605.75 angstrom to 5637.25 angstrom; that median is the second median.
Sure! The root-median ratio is 0.97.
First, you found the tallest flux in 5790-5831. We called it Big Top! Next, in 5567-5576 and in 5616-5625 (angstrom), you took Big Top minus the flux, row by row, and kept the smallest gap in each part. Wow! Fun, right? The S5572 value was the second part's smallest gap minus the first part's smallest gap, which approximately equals 0.2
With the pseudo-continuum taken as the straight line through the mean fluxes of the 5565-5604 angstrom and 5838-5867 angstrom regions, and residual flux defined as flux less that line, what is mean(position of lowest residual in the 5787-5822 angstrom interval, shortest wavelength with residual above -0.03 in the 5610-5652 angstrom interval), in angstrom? 5716.0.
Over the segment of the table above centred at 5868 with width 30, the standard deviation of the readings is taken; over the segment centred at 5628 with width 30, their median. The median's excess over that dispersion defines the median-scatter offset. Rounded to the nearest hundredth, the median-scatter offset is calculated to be 2.88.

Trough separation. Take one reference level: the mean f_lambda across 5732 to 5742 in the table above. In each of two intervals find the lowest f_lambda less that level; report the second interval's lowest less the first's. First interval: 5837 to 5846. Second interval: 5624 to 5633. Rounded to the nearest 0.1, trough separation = 0.4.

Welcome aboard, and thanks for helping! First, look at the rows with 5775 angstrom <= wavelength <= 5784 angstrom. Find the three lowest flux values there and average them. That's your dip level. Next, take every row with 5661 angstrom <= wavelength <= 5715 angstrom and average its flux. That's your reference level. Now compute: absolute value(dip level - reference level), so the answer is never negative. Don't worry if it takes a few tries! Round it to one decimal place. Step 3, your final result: 1.0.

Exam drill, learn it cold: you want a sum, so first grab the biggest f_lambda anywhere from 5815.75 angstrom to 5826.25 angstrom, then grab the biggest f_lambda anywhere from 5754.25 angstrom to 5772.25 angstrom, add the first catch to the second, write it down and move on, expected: 6.2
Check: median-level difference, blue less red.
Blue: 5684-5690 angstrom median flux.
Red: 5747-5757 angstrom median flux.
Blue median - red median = 0.4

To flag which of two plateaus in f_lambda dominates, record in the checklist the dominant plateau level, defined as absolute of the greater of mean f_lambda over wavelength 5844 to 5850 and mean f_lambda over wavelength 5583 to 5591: 3.4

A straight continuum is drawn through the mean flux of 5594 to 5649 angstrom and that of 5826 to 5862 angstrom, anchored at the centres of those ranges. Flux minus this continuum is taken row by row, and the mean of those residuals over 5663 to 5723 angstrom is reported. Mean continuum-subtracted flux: 0.6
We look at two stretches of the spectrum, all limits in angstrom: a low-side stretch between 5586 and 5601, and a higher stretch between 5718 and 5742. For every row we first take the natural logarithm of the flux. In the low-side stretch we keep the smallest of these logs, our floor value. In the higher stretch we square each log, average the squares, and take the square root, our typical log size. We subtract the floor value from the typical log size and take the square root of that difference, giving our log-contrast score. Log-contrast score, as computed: 0.22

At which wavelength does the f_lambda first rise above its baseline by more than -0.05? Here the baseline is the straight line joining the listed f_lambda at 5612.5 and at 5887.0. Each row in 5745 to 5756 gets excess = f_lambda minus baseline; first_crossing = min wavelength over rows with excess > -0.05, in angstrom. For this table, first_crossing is 5746.0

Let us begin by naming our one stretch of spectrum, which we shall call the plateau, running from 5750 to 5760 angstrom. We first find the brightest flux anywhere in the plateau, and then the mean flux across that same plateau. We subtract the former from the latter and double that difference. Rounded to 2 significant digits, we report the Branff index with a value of -0.48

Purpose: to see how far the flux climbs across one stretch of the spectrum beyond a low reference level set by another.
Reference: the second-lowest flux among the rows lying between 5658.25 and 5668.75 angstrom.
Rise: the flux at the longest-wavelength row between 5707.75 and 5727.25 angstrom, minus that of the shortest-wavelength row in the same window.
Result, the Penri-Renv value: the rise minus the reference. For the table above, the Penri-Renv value -3.6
